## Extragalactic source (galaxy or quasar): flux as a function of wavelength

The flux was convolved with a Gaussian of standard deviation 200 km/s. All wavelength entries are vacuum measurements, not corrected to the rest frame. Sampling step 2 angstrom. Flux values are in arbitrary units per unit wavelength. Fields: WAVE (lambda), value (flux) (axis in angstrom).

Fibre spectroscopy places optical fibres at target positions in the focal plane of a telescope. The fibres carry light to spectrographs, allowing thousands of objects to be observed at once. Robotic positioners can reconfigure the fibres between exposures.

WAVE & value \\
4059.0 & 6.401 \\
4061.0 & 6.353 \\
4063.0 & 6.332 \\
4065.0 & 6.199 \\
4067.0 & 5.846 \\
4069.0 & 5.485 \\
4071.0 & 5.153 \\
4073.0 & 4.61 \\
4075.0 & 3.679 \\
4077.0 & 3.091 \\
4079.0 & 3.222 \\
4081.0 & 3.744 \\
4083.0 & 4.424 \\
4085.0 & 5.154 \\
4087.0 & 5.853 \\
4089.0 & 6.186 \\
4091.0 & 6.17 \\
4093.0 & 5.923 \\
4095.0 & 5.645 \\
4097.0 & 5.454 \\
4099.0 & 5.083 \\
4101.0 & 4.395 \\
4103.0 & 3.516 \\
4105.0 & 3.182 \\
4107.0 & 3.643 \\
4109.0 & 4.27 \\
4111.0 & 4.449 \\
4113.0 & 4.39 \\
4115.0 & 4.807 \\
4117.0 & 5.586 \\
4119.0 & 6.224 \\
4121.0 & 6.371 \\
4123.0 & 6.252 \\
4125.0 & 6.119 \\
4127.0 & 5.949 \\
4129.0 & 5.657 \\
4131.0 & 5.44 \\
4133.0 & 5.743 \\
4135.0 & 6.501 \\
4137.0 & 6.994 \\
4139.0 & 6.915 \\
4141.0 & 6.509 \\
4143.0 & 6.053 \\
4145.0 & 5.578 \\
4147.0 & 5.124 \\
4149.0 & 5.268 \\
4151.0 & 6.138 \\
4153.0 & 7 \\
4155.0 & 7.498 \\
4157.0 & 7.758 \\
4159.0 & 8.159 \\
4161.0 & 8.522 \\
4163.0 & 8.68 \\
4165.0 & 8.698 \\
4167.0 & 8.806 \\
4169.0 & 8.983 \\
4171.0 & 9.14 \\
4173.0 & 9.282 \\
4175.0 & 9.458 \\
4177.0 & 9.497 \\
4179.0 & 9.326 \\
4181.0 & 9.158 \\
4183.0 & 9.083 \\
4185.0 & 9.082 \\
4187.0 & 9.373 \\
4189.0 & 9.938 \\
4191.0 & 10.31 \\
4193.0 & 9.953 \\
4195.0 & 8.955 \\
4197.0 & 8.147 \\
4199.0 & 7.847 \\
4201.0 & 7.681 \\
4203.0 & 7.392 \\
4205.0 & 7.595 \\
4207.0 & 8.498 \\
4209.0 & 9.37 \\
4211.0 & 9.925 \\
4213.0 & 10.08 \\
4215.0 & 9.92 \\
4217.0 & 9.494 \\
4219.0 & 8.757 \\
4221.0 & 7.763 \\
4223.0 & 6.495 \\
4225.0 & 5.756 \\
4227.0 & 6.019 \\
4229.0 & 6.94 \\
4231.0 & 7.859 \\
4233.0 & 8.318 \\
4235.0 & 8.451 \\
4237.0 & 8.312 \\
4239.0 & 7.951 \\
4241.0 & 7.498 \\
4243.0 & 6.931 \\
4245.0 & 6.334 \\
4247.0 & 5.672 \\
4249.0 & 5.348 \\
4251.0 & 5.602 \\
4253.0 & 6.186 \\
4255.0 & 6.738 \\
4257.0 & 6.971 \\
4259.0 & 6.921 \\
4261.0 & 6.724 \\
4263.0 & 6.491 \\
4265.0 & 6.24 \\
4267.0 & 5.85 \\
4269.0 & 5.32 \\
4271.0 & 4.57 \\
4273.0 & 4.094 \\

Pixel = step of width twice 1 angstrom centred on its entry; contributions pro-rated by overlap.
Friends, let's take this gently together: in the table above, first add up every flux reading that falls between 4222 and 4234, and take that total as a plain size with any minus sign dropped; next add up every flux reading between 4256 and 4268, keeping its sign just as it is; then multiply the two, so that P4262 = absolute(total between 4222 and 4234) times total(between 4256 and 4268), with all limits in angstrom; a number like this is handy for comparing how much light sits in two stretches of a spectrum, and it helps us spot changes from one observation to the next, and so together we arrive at 1622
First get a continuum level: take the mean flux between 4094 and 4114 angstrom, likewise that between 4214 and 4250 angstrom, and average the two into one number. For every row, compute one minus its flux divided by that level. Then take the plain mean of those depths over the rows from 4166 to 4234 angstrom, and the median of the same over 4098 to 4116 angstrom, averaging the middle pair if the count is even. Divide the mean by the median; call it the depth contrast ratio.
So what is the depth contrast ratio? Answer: -1.8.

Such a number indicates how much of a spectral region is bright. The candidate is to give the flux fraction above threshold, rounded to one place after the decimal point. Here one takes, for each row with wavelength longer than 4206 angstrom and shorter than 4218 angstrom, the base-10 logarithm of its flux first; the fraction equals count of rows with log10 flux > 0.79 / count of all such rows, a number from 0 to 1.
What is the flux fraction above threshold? 1.0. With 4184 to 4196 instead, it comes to 1.0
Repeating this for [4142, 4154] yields 0.2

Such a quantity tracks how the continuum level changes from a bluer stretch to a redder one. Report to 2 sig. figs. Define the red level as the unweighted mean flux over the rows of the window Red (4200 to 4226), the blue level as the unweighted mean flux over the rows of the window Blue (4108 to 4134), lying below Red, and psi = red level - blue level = 2.9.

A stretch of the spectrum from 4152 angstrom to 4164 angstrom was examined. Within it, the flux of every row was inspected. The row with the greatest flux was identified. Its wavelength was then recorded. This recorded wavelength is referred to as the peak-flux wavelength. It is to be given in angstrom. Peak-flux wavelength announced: 4163.0 angstrom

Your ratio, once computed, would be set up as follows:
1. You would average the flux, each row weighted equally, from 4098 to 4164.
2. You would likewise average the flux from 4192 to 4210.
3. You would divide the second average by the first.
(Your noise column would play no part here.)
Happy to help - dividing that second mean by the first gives 1.43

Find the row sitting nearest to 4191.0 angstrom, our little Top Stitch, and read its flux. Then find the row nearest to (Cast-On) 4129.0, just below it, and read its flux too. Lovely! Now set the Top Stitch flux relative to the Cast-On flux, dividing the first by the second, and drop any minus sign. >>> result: 1.8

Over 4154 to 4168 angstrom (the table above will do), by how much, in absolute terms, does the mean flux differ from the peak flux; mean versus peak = 0.50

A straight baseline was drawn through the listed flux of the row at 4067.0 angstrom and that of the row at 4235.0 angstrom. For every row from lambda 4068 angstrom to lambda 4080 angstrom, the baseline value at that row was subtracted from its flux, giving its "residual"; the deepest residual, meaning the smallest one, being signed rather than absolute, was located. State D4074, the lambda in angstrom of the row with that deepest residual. 4077.0 angstrom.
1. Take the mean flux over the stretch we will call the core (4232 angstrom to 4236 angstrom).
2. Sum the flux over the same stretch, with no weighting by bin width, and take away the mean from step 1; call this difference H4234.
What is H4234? 8.4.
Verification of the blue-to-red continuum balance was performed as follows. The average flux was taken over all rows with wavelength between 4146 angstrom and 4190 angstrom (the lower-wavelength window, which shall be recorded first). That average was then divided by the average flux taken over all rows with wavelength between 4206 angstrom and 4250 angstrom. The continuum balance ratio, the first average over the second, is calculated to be 1.07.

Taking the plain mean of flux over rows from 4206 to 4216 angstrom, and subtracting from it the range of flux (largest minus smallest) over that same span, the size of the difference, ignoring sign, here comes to 7.98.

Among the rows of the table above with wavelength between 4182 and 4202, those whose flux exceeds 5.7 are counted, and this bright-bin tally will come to 10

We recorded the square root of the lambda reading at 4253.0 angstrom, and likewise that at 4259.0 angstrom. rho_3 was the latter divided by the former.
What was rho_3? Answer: 1.06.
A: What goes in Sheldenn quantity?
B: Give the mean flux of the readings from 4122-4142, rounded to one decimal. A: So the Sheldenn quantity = 6.2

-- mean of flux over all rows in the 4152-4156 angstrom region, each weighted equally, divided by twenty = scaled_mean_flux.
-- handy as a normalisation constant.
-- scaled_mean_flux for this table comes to 0.362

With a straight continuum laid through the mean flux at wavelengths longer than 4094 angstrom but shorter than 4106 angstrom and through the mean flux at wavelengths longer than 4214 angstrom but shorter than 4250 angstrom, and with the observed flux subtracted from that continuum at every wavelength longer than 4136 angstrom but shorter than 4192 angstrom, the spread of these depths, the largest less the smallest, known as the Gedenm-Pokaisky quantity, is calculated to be 4.2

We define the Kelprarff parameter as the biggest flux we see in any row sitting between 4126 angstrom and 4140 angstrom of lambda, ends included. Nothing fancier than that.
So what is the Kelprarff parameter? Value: 6.994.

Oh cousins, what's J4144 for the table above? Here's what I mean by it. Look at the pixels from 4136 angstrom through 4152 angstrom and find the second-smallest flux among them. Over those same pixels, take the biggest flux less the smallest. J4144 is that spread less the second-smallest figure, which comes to -3.4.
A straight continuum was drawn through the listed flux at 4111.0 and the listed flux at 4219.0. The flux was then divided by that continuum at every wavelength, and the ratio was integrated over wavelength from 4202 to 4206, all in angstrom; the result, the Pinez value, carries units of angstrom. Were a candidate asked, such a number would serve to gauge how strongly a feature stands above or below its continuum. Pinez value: 3.7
